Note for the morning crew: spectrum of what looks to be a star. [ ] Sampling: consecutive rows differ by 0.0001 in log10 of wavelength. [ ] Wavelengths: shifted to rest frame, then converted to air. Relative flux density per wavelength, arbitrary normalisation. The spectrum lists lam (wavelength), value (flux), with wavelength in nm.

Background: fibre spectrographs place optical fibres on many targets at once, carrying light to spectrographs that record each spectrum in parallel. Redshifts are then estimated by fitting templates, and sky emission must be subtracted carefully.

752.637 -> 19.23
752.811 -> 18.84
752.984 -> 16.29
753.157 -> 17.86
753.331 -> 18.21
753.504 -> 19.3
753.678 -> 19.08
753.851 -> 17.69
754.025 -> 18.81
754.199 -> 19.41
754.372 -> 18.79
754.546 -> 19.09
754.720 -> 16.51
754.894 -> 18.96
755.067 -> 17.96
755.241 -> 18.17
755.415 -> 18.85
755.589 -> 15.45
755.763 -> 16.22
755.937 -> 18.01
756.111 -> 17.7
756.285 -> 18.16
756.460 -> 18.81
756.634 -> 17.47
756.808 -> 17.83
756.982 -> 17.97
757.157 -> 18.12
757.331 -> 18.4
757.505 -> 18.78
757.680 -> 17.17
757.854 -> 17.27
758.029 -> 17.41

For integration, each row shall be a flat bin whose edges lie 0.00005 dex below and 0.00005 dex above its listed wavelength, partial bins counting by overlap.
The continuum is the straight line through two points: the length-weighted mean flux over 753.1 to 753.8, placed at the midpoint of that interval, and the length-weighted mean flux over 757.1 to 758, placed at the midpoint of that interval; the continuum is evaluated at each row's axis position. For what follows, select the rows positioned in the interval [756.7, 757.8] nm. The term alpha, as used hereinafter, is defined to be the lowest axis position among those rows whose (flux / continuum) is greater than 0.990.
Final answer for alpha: 756.982 nm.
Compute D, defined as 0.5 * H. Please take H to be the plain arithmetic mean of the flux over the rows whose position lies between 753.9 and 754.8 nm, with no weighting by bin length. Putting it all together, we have 9.26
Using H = 18.5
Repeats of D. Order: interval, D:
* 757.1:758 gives 8.97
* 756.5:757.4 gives 8.98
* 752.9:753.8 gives 9.07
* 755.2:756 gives 8.67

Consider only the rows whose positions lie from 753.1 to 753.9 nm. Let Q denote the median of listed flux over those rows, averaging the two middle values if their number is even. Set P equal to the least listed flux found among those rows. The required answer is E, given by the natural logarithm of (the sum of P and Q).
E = 3.58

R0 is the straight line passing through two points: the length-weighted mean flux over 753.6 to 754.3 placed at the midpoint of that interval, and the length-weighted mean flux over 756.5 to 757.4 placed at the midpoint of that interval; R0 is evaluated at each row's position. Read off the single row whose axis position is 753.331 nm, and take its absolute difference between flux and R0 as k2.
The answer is 0.7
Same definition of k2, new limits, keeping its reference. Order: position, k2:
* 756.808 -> 0.2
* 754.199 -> 0.7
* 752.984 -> 2.7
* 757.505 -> 0.9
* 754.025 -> 0.1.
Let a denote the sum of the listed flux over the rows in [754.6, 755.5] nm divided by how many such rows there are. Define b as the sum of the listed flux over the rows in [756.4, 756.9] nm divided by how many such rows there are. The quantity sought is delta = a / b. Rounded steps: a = 18.1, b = 18.0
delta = 1.00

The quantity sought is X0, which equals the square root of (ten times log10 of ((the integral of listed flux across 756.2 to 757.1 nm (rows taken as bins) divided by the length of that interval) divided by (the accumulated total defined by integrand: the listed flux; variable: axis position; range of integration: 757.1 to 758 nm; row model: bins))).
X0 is 0.7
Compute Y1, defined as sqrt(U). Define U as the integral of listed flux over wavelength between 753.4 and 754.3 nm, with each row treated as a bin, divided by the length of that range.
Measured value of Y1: 4.34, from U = 18.9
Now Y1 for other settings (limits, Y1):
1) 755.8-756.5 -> 4.24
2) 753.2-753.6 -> 4.32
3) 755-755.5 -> 4.28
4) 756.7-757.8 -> 4.24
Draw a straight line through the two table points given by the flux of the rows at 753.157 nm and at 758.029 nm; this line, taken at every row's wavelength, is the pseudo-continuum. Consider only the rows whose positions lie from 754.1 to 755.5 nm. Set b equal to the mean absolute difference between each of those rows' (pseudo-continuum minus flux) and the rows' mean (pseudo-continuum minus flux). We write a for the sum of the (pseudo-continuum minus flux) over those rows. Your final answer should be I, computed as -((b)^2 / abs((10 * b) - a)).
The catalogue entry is -0.036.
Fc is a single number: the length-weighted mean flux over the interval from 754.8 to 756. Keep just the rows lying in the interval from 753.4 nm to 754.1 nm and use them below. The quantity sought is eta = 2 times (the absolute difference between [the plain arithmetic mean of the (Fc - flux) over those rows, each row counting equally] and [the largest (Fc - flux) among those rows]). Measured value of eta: 2.1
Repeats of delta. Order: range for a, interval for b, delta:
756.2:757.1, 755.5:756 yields 1.09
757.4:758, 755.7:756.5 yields 1.00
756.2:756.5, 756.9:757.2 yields 1.02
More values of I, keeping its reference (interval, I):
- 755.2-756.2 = -0.120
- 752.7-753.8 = -0.063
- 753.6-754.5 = -0.020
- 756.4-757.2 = -0.019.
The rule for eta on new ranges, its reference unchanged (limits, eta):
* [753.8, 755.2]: 3.8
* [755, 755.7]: 4.3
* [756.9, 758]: 1.6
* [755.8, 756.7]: 1.1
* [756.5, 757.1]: 0.6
